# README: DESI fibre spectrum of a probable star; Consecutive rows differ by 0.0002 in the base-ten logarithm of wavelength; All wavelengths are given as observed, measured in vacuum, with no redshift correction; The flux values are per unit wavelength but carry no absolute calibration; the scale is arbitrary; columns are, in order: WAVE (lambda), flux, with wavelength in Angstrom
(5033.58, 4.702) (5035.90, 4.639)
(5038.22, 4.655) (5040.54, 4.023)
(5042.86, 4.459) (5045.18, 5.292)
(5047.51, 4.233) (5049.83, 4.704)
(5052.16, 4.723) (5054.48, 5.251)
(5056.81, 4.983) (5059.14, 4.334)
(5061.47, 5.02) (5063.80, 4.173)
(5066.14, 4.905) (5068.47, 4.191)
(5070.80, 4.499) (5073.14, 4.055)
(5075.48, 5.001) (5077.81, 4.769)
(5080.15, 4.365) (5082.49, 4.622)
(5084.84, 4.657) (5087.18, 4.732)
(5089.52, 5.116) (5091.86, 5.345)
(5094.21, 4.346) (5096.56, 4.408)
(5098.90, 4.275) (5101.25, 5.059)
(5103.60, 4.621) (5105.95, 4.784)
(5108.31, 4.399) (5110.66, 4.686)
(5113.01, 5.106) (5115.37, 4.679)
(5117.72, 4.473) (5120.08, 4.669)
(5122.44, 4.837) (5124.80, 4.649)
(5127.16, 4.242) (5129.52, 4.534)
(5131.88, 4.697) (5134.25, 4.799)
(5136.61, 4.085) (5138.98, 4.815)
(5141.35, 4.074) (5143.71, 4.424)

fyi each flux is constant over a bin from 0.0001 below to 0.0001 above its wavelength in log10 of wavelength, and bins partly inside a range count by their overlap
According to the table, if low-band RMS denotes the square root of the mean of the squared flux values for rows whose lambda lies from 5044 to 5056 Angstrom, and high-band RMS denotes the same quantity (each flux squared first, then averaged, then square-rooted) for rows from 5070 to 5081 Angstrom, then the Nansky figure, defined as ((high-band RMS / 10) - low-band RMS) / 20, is -0.220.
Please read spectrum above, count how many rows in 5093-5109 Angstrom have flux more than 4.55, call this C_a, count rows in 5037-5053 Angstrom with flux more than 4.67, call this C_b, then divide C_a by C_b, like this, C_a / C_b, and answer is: 1.0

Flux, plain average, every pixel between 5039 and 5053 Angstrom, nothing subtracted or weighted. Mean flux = 4.57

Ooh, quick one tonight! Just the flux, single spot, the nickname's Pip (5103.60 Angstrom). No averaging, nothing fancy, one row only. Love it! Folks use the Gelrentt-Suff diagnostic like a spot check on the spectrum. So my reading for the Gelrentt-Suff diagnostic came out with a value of 4.621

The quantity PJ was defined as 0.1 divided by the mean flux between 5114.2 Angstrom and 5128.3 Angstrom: 0.0218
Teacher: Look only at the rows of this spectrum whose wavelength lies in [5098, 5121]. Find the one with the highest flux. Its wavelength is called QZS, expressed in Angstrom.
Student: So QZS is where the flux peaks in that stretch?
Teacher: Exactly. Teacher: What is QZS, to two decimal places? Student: 5113.01 Angstrom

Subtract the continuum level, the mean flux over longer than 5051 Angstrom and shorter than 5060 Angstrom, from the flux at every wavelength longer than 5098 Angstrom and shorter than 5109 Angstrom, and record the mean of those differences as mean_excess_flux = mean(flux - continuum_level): -0.20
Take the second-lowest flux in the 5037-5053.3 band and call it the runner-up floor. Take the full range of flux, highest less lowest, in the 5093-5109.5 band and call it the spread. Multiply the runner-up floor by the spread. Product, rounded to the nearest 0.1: 3.3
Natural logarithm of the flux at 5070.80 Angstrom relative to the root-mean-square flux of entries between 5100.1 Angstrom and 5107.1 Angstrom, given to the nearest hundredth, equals -0.07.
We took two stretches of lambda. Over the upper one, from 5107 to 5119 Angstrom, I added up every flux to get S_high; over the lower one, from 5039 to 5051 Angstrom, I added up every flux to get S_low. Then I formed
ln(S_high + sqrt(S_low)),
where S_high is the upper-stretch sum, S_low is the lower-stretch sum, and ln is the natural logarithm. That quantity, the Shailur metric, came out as 3.336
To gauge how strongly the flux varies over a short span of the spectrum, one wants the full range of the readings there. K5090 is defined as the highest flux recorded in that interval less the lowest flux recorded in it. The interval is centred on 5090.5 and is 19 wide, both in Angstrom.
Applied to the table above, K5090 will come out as 1.1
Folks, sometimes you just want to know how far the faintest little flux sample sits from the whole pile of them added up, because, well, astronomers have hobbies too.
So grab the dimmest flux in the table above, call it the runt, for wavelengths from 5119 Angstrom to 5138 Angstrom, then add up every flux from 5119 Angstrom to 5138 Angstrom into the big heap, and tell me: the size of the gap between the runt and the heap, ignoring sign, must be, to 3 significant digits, 32.4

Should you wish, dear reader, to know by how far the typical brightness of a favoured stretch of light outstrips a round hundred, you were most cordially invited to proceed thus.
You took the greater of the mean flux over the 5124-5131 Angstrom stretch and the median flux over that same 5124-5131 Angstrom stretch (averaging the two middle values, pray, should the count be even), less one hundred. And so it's -95.5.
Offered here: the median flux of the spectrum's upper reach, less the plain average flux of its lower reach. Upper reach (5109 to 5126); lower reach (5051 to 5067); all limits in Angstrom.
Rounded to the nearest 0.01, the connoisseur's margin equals -0.09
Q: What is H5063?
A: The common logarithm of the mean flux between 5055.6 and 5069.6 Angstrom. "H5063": 0.663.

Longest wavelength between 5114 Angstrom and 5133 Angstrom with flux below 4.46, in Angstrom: 5127.16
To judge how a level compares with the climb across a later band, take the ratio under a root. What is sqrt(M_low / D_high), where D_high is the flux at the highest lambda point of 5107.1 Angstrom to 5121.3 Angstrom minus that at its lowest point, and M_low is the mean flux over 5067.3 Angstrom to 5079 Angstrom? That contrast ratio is 4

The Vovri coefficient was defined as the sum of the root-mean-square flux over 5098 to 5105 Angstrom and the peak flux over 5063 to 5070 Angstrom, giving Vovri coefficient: 9.6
